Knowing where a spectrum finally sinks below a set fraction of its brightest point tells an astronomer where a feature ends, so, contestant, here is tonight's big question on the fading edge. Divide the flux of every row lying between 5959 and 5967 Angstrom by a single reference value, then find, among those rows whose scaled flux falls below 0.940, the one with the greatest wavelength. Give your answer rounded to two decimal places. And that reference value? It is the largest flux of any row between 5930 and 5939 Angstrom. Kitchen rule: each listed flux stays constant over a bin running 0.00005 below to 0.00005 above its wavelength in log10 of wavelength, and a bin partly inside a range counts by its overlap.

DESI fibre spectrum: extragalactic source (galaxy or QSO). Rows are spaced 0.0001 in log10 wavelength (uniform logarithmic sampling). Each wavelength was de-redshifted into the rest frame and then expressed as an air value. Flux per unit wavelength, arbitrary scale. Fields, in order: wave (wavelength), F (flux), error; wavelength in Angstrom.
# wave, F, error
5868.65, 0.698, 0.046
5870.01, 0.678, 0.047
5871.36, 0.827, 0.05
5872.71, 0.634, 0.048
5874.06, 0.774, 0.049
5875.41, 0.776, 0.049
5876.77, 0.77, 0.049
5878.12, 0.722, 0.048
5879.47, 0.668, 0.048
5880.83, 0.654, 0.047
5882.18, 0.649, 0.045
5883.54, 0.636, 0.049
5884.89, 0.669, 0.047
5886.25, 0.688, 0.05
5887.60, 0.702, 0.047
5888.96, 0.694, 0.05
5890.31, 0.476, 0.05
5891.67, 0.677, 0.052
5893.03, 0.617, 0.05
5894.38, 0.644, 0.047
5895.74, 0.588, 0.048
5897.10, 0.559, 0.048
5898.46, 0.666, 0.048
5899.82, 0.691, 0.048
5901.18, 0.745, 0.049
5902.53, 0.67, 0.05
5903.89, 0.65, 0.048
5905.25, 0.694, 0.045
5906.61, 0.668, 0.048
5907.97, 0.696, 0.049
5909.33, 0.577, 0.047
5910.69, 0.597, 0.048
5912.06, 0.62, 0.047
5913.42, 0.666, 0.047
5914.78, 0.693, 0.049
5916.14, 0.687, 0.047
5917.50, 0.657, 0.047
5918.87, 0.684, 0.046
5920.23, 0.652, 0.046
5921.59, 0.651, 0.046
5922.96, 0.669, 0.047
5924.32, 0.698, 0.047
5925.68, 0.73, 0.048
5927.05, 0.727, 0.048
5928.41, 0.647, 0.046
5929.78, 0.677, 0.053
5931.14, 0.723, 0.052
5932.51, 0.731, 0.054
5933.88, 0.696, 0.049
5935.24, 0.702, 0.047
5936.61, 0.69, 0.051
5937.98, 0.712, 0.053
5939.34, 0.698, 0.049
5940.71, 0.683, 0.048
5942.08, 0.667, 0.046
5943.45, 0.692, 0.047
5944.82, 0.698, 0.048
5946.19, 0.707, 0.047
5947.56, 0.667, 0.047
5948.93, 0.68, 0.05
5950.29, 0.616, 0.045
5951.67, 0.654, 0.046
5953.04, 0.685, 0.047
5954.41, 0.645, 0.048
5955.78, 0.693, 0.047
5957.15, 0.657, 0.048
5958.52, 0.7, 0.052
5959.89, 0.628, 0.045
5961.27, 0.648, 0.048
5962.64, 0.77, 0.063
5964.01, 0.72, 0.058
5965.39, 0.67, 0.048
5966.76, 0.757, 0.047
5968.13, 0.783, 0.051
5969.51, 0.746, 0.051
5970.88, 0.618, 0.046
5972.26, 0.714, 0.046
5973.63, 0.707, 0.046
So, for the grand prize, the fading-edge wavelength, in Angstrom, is 5965.39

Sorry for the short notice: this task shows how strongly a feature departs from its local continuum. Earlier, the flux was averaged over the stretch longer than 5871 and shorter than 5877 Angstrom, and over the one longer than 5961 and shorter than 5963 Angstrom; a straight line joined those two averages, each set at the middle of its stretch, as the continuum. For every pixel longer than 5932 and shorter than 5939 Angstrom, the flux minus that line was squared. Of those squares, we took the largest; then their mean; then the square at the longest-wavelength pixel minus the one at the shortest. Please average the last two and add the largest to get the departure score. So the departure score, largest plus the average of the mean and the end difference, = 0.001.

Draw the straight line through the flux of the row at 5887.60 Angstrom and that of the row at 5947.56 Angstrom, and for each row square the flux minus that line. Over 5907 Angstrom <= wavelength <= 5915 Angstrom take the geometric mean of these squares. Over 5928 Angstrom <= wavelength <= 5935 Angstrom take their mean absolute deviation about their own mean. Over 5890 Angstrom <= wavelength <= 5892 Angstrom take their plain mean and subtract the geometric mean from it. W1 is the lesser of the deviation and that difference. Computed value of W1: 0.0010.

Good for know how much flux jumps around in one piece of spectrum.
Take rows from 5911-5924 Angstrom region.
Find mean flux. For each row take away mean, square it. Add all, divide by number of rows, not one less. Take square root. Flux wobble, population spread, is 0.021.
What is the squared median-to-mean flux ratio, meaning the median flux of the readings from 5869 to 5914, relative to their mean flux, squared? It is 1.000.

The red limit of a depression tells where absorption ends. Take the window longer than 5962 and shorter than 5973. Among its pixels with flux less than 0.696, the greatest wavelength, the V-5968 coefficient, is 5970.88 Angstrom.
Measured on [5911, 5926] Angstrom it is 5922.96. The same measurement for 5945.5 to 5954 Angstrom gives 5953.04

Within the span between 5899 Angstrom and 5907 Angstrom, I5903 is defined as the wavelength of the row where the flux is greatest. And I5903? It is 5901.18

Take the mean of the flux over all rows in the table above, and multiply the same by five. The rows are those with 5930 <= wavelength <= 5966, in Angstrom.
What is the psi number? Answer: 3.43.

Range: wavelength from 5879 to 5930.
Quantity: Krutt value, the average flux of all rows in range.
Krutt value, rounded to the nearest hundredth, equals 0.66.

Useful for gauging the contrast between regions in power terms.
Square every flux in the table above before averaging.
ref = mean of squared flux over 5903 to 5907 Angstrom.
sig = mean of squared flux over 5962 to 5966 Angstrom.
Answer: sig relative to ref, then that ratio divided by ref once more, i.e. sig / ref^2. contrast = 2.57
